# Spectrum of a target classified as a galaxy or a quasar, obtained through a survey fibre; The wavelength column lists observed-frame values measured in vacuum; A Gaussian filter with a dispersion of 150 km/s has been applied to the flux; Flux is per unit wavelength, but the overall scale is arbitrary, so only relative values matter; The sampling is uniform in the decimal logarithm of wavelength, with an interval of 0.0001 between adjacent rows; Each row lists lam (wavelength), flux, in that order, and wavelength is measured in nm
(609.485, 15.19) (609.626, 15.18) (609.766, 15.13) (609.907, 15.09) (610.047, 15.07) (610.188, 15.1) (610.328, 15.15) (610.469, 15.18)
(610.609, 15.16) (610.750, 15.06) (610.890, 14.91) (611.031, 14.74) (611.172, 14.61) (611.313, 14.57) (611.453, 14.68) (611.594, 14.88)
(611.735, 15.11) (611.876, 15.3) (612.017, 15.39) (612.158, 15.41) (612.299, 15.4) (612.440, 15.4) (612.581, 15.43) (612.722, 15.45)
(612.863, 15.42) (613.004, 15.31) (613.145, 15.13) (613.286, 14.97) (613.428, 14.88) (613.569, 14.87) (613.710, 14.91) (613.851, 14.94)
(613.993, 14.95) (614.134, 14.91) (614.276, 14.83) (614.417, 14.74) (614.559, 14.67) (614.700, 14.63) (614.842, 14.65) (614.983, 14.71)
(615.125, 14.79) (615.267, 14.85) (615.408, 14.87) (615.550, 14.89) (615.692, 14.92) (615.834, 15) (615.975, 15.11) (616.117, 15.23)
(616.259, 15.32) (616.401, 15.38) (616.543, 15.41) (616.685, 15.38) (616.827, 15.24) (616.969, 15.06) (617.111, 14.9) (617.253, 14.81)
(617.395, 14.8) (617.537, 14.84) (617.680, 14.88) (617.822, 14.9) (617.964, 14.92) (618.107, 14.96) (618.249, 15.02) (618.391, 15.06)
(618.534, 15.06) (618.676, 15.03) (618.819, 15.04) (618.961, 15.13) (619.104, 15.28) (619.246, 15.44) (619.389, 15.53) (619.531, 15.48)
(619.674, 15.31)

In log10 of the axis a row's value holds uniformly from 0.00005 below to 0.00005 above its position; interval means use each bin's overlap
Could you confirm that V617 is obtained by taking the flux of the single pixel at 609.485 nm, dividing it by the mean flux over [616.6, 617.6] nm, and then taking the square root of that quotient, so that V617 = 1.01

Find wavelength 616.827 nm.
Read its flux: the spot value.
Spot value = 15.24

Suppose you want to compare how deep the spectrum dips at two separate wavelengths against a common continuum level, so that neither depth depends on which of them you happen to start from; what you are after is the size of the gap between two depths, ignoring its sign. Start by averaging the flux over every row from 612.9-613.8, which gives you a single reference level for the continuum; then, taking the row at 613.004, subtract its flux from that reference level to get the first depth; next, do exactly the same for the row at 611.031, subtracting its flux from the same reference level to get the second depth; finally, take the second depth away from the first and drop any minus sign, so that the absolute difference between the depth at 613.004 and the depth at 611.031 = 0.57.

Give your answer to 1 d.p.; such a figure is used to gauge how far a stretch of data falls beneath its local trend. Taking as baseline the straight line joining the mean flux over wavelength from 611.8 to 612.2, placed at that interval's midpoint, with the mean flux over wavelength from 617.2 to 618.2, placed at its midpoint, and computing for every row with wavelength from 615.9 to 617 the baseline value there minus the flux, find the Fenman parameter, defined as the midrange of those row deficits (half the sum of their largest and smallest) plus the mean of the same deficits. -0.6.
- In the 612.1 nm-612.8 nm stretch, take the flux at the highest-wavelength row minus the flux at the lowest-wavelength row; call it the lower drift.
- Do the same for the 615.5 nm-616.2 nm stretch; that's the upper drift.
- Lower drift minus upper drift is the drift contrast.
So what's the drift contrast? -0.30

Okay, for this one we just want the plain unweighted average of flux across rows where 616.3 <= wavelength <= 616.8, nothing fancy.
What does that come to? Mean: 15.4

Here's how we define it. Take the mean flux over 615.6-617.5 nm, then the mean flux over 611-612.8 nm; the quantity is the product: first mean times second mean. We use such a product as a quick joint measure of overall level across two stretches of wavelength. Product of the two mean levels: 228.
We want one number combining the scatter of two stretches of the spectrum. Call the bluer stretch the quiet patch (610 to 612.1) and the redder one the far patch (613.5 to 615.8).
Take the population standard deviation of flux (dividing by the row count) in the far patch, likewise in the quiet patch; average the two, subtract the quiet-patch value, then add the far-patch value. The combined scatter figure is 0.04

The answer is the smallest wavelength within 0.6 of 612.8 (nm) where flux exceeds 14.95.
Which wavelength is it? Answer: 612.299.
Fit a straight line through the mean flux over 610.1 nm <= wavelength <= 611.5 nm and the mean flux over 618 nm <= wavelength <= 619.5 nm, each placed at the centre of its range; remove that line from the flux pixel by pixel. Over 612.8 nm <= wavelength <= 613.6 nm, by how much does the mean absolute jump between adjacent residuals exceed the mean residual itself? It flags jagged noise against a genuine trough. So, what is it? 0.01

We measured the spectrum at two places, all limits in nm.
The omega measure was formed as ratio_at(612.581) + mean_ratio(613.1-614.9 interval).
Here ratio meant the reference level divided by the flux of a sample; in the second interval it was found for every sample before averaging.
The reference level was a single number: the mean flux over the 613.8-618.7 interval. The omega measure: 1.98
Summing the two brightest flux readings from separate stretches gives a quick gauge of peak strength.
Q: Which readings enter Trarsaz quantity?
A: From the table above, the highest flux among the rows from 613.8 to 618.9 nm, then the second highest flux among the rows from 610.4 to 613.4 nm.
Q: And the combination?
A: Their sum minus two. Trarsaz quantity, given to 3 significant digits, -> 28.8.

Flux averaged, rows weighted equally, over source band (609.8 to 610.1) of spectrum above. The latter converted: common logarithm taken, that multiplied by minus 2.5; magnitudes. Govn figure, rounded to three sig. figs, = -2.95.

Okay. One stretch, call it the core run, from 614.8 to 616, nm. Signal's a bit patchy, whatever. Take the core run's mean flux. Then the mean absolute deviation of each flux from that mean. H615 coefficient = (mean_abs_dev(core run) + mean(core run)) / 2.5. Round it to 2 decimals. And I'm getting 5.99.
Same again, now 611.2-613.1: 6.18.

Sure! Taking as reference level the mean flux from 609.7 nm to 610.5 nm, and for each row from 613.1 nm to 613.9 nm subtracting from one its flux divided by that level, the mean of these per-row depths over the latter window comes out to 0.011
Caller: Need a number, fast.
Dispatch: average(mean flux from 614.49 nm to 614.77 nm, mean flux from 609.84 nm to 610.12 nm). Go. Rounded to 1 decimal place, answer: 14.9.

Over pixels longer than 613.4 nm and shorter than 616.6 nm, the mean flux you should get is 14.9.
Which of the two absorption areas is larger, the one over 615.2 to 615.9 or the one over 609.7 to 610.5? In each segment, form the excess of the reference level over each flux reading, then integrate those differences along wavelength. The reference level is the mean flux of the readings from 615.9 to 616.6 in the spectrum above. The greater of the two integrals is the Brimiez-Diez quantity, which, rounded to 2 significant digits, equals 0.27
